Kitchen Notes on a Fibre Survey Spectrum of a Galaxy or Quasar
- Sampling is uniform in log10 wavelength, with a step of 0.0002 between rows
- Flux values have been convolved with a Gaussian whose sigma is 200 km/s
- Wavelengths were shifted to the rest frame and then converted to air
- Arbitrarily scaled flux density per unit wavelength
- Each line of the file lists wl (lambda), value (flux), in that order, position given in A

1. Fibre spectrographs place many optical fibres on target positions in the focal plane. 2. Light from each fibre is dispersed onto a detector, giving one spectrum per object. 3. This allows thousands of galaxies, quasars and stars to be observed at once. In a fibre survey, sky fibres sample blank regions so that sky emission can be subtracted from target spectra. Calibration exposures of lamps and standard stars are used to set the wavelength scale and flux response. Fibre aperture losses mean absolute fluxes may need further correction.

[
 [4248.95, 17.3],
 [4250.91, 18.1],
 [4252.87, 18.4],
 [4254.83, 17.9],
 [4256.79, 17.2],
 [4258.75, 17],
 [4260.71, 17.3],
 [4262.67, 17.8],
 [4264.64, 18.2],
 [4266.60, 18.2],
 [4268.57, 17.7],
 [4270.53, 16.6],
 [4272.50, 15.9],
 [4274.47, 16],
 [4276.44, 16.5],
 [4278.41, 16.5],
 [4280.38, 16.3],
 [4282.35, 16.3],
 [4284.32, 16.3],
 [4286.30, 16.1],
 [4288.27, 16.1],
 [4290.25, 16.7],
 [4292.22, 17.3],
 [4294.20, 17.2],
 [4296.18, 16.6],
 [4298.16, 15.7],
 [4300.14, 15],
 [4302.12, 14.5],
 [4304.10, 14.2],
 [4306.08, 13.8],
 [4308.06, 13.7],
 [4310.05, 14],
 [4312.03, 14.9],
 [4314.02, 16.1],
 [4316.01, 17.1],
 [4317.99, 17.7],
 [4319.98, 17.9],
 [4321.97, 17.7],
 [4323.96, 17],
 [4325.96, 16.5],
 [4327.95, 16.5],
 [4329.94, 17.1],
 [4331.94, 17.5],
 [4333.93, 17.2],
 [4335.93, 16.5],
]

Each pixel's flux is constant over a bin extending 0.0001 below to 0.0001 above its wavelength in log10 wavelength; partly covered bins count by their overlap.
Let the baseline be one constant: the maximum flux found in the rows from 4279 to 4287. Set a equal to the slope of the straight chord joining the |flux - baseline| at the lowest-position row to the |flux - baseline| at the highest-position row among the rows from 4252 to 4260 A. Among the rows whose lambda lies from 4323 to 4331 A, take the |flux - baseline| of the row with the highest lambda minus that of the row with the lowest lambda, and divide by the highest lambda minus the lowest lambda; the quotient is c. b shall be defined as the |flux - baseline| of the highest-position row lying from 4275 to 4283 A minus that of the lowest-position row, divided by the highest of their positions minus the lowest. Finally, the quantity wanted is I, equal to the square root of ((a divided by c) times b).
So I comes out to 0.69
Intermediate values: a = -0.2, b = -0.03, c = 0.02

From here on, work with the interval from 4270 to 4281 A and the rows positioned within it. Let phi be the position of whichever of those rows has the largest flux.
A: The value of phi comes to 4270.53 A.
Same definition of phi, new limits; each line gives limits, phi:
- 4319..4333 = 4319.98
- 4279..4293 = 4292.22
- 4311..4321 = 4319.98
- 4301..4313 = 4312.03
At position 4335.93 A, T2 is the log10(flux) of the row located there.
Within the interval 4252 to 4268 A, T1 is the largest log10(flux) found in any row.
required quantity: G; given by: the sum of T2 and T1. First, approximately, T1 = 1.26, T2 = 1.217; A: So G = 2.48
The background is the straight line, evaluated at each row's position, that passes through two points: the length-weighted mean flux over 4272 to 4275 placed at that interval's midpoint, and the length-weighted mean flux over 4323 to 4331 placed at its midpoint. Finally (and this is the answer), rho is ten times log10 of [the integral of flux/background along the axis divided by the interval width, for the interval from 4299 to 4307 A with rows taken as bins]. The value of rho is -0.56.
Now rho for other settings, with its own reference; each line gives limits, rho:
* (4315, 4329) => 0.13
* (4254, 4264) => 0.46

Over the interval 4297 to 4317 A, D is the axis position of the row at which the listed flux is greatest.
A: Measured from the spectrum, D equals 4316.01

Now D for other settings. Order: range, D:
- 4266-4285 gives 4266.60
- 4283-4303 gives 4292.22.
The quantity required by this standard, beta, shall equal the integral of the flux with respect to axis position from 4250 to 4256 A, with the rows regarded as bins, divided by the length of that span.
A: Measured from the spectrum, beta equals 18.1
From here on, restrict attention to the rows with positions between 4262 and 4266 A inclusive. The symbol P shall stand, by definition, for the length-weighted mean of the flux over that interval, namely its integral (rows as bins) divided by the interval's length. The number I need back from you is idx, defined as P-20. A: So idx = -2.0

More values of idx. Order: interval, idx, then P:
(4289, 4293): -3.1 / 16.9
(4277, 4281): -3.6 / 16.4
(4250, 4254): -1.8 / 18.2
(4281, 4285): -3.7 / 16.3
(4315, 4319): -2.6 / 17.4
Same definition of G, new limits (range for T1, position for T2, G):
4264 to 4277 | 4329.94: 2.49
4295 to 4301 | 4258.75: 2.45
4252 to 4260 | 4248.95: 2.50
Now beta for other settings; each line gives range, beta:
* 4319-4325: 17.5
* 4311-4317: 16.0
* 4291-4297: 17.0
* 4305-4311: 13.8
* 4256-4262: 17.2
